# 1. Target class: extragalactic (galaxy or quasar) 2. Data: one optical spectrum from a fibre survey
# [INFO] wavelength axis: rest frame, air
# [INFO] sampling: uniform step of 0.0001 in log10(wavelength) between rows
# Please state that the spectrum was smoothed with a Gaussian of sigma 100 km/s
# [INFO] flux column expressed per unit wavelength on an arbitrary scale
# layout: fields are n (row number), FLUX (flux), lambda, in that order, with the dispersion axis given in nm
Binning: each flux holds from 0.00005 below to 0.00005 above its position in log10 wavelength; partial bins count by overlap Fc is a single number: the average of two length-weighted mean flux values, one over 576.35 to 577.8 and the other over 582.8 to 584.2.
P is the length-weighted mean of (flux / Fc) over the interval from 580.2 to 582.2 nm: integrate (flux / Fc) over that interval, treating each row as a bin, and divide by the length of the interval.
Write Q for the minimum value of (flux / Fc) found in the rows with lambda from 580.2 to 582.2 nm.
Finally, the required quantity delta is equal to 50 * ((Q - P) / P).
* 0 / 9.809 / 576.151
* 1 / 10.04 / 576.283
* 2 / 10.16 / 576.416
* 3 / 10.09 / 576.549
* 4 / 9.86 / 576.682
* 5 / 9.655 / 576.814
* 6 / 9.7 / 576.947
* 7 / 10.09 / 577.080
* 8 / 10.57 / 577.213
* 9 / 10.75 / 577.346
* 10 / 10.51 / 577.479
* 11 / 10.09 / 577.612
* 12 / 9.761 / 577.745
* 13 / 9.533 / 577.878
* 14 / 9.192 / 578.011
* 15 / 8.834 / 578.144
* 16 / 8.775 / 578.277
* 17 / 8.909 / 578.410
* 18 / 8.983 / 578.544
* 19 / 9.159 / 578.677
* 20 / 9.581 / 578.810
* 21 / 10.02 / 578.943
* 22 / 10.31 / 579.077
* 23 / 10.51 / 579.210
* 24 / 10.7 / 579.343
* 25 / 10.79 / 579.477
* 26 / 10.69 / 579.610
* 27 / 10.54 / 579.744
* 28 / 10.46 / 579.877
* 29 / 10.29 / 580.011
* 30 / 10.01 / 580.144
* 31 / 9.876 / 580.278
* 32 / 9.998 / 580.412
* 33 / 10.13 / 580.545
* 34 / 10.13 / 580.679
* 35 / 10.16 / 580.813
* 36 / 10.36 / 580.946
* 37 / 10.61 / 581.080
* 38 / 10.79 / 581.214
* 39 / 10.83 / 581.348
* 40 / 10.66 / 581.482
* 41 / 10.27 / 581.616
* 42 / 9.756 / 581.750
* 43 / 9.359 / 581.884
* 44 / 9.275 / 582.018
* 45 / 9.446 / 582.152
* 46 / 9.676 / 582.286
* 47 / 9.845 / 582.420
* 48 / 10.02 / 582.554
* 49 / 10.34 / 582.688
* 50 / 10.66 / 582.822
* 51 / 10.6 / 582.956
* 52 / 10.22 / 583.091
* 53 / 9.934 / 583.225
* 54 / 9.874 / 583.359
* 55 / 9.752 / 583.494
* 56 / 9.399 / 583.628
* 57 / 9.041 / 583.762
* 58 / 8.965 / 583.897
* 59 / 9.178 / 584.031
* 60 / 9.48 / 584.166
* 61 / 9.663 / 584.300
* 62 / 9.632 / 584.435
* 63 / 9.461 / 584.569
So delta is -4.14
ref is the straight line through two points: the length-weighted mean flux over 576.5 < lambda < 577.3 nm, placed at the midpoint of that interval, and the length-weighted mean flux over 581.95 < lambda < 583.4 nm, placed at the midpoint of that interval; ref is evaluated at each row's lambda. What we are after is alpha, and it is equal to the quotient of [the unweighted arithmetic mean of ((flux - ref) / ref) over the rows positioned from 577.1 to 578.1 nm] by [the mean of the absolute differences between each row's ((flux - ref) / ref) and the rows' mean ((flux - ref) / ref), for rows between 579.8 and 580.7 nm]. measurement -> 0.33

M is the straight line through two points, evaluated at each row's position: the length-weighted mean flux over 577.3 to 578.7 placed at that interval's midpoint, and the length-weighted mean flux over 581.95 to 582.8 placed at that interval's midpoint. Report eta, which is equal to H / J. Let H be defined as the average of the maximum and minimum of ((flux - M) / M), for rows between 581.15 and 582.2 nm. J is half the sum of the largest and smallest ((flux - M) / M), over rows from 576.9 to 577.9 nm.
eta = 0.4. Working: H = 0.029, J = 0.072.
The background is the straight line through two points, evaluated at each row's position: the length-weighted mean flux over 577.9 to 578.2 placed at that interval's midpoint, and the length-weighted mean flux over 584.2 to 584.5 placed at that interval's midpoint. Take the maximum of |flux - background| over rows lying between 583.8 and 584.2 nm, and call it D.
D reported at 0.6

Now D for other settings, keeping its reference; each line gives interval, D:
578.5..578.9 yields 0.4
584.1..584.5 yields 0.1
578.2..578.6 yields 0.3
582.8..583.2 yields 1.2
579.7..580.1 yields 1.3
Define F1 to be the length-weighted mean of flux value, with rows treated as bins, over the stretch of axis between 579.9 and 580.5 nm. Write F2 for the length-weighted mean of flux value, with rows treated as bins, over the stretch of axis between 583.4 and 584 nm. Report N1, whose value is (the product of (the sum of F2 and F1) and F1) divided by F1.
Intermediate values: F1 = 10.1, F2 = 9.3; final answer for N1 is 19.4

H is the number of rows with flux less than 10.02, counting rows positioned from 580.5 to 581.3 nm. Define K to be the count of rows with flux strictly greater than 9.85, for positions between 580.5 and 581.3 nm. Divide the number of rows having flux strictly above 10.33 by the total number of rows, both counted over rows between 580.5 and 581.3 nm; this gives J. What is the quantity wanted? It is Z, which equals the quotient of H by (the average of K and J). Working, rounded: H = 0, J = 0.50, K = 6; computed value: 0.0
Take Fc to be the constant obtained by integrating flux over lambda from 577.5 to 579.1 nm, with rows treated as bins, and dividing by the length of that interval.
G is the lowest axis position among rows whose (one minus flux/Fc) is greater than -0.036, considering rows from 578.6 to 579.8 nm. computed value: 578.677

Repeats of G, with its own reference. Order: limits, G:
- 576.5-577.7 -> 576.814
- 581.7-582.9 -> 581.750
